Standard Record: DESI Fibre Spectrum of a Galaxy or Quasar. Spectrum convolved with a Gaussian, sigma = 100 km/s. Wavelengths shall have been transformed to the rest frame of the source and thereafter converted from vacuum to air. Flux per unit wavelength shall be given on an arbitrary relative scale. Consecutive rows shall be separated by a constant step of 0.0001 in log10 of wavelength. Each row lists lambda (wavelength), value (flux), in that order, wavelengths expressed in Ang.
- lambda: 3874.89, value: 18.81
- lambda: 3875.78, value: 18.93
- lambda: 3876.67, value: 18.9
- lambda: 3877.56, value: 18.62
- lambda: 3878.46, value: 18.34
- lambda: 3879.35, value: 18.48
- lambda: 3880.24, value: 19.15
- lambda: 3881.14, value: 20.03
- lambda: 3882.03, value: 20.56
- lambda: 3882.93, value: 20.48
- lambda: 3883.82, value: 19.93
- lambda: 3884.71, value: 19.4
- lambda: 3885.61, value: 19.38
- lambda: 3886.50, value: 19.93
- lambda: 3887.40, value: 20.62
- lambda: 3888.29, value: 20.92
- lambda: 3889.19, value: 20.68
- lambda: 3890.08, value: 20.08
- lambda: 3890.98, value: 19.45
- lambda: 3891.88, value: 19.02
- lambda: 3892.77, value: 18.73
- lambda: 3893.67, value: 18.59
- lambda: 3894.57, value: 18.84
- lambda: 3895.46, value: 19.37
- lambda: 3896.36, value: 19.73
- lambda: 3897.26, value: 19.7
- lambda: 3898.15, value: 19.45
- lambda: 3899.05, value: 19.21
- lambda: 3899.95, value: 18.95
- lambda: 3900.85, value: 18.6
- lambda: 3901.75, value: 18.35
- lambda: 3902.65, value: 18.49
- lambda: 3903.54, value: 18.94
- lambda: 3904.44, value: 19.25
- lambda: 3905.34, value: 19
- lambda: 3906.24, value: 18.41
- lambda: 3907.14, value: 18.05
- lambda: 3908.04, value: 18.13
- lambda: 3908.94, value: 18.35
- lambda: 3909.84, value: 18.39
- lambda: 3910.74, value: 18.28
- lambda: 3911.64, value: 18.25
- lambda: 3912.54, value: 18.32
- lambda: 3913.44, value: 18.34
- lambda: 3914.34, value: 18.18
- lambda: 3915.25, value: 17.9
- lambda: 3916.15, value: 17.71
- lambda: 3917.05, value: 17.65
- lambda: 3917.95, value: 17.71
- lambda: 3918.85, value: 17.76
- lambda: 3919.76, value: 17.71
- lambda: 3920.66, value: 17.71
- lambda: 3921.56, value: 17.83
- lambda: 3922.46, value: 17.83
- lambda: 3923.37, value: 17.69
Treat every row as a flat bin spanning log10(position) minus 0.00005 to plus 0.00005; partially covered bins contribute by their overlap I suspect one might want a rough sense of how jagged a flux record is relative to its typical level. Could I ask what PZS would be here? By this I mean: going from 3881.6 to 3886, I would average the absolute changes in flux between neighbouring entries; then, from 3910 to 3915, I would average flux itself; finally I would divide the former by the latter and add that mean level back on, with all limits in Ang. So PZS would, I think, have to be 18.3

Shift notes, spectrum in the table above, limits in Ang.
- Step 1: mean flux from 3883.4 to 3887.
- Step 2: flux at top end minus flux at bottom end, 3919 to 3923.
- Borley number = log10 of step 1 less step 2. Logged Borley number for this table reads 1.29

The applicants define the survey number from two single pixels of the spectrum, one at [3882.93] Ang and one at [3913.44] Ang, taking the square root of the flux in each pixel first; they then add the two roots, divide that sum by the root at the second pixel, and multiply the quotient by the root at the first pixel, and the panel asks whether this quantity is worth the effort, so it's 9.3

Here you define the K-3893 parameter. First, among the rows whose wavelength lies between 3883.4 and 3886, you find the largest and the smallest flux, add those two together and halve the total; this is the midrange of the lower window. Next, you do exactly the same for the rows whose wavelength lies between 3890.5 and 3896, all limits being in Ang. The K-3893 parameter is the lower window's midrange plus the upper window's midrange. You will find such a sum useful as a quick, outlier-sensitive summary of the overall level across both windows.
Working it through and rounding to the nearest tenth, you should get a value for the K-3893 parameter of 38.7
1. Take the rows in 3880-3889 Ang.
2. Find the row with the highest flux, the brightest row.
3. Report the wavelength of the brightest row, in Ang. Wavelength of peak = 3888.29 Ang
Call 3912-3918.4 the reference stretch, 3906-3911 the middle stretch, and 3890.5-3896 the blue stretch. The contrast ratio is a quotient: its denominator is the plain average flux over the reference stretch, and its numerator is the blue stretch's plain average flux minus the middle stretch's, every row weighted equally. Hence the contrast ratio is 0.041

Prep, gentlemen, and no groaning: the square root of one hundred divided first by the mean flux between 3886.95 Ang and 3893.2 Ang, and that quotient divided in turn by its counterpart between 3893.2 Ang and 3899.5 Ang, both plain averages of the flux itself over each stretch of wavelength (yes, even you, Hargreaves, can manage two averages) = 0.510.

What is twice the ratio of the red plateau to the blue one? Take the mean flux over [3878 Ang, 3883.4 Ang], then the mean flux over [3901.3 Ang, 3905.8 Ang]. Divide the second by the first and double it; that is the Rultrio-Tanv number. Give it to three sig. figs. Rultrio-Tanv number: 1.93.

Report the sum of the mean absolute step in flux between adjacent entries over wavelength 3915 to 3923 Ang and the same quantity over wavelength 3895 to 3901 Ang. 0.31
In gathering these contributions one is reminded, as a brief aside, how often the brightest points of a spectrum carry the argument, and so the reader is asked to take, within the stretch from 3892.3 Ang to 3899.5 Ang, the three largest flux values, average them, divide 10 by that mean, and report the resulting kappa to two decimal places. 0.51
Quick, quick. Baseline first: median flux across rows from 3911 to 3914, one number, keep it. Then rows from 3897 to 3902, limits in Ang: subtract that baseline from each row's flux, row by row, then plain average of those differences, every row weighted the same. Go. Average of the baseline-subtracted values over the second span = 0.7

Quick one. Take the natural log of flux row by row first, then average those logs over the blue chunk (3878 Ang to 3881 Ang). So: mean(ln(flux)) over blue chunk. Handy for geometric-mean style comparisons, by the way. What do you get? 2.93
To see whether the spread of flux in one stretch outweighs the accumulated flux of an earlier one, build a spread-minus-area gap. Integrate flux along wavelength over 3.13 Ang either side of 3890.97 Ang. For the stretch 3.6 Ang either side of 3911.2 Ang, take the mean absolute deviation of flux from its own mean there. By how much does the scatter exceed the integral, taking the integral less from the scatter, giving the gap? -123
